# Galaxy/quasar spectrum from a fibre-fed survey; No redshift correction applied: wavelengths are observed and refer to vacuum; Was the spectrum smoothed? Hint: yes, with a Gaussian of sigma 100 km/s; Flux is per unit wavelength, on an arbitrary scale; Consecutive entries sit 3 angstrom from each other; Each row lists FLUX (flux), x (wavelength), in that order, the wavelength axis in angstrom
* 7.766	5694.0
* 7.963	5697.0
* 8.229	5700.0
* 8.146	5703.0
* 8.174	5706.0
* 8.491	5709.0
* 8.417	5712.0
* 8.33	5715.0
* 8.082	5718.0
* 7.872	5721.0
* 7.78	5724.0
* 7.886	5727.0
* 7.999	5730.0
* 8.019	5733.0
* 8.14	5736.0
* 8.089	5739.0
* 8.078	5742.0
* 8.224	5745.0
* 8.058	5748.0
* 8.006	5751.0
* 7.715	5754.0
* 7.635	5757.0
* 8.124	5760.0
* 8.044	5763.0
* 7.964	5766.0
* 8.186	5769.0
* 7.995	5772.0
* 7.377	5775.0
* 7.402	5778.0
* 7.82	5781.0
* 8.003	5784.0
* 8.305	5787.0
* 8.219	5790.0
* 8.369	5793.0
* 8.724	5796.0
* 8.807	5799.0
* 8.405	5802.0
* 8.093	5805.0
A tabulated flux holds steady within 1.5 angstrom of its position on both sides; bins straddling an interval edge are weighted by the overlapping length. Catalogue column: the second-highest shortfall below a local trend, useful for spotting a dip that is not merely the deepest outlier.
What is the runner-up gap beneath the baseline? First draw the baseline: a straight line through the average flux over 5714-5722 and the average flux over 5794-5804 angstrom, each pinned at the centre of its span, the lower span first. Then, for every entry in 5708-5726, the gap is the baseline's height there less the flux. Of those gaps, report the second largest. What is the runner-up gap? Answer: 0.24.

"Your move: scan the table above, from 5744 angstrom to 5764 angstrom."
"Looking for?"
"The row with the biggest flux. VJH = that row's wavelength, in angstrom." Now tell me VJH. 5745.0 angstrom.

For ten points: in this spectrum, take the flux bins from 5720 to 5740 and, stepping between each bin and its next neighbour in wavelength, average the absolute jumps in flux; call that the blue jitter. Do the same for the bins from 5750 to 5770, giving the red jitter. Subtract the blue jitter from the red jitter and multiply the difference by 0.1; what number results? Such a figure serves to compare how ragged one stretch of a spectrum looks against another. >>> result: 0.012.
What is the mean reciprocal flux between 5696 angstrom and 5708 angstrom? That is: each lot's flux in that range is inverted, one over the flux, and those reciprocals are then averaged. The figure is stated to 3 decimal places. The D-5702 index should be 0.123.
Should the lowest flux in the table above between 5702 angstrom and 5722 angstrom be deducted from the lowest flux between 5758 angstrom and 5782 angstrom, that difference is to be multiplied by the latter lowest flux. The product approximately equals -3.7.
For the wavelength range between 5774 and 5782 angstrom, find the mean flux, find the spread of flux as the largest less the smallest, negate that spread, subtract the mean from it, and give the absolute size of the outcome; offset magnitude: 8.0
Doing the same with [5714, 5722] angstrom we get 8.6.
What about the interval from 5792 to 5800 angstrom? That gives 9.1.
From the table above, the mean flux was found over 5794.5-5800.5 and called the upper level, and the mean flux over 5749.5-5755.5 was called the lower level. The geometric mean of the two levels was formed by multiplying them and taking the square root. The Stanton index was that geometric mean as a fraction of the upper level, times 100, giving 95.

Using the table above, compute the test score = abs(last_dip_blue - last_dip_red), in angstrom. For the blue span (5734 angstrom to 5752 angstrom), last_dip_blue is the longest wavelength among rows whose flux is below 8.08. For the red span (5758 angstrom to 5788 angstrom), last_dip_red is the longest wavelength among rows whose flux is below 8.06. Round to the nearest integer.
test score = 33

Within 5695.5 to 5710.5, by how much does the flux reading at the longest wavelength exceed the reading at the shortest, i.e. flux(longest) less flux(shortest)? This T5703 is 0.53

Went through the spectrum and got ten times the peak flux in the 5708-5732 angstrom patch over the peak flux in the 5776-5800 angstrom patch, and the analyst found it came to 9.6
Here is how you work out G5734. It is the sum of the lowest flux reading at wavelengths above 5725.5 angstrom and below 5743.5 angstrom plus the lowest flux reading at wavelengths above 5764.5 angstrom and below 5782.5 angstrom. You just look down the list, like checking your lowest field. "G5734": 15.3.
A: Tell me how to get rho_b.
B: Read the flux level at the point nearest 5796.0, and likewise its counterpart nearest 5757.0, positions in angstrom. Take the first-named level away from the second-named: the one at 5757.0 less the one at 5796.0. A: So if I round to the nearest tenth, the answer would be -1.1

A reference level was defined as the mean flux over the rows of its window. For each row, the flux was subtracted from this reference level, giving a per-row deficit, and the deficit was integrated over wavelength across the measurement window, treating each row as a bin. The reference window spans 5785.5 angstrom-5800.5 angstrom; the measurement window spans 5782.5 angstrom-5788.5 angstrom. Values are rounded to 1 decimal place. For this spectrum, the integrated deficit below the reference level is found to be 2.0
